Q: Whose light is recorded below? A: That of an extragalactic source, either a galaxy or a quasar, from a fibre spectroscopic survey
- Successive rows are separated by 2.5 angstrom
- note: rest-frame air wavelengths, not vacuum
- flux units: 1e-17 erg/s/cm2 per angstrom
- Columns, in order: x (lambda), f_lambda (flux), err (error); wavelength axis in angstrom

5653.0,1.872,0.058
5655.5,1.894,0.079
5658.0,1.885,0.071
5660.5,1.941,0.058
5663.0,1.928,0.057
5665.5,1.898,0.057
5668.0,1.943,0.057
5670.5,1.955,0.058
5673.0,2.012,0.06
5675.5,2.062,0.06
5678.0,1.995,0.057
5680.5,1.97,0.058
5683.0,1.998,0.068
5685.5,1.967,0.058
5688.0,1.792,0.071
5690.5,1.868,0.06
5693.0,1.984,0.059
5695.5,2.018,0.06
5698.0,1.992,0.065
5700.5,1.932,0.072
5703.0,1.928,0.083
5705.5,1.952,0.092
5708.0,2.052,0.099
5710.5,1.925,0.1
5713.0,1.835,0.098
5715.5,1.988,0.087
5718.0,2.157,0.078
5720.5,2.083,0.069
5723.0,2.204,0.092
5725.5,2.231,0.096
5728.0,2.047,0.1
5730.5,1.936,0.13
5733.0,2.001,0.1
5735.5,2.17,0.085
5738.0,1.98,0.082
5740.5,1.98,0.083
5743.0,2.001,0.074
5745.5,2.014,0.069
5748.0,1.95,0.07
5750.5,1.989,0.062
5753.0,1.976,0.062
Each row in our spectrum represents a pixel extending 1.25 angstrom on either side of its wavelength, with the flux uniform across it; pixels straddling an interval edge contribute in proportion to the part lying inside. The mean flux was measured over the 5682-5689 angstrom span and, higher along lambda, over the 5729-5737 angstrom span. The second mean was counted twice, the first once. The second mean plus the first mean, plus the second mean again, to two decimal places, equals 5.99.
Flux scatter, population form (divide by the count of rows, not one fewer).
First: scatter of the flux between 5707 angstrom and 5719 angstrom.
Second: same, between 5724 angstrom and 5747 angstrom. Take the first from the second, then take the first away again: -0.13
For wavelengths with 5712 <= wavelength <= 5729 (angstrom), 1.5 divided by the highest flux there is 0.672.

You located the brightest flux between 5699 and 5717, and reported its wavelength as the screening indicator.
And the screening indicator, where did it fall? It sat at 5708.0 angstrom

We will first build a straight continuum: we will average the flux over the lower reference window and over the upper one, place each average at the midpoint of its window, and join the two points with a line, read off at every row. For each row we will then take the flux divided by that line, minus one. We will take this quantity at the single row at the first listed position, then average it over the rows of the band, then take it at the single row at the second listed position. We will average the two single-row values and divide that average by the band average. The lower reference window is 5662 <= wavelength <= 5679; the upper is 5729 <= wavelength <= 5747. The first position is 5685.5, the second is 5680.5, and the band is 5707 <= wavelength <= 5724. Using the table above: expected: -0.3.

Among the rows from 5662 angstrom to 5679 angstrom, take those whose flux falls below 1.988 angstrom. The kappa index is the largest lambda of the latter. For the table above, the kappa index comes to 5670.5 angstrom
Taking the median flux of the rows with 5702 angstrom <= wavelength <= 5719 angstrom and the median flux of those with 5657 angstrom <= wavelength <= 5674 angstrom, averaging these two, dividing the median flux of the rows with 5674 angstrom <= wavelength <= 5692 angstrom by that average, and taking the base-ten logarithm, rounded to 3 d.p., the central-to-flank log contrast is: 0.005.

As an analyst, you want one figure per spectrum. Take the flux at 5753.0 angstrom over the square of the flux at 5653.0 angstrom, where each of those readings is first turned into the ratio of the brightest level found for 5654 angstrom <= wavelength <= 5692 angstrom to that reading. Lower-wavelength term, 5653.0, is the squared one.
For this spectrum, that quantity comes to 0.86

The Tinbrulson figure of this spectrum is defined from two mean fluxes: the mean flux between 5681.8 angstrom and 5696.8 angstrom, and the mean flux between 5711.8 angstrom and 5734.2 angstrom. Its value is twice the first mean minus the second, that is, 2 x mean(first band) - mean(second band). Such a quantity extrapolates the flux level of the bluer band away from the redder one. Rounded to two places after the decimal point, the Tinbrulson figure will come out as 1.82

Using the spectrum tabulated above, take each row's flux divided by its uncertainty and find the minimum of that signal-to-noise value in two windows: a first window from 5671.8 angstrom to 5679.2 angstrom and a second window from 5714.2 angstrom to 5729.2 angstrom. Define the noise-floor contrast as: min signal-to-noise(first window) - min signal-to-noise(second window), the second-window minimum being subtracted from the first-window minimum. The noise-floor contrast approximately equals 13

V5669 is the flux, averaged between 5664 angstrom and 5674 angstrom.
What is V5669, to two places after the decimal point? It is 1.95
